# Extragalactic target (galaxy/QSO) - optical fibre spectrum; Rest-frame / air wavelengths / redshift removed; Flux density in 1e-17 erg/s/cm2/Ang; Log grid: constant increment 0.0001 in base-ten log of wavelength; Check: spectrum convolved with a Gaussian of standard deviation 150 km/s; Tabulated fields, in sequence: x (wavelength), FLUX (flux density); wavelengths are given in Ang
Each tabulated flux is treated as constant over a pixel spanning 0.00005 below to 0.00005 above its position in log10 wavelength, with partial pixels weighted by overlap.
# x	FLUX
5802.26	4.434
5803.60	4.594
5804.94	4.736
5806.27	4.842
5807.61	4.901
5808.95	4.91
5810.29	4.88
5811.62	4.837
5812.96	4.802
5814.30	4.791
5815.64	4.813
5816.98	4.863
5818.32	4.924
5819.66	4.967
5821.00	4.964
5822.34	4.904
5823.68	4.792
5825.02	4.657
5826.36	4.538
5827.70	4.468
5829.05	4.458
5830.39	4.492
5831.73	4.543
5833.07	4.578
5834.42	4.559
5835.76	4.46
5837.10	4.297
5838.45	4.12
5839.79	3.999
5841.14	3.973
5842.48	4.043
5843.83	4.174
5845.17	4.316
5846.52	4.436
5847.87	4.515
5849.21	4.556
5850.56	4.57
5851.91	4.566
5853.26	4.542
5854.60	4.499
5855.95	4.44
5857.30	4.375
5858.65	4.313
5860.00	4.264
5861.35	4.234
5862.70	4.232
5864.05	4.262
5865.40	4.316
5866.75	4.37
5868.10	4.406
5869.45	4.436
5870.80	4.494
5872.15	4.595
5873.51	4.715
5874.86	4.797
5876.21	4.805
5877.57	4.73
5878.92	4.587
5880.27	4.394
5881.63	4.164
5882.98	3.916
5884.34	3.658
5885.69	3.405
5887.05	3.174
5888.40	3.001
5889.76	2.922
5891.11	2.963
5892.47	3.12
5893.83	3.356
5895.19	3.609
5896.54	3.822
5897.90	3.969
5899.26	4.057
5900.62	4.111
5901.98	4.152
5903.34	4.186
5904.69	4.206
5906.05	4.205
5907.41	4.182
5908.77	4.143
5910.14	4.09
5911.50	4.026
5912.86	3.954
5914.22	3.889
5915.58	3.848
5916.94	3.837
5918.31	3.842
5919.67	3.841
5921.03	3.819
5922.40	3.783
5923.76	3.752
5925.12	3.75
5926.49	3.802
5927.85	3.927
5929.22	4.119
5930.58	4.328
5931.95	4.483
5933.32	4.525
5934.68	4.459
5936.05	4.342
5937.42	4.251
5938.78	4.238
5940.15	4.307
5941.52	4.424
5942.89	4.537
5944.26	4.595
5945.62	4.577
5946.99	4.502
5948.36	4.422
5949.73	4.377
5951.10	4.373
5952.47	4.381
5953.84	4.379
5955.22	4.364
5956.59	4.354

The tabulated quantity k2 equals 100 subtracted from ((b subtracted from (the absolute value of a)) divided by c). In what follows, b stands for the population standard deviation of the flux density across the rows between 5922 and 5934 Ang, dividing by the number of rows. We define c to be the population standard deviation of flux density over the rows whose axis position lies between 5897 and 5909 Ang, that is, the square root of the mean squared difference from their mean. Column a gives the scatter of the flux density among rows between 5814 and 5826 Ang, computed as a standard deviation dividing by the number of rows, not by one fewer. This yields -102.8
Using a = 0.09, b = 0.30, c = 0.07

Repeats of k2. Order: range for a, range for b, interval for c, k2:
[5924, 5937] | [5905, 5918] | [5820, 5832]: -99.2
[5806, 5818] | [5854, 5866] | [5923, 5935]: -100.2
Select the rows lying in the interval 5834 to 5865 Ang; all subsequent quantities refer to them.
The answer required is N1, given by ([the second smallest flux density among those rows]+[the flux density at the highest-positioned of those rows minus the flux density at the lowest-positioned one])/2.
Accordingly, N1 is 1.85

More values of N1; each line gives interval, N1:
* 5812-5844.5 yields 1.69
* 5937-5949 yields 2.21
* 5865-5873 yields 2.32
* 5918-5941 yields 2.11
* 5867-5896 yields 1.08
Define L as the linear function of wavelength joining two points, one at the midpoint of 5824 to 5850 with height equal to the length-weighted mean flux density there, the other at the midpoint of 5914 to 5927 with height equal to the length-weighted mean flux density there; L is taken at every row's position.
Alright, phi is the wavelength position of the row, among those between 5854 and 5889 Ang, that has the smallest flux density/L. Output 5888.40 Ang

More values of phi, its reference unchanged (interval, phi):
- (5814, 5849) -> 5841.14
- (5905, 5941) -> 5923.76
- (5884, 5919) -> 5889.76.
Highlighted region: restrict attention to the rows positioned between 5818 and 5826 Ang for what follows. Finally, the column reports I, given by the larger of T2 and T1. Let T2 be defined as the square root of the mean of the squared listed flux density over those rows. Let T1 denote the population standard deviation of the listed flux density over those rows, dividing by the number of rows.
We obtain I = 4.87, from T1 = 0.11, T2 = 4.9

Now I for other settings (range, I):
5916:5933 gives 3.95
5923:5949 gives 4.29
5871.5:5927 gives 3.96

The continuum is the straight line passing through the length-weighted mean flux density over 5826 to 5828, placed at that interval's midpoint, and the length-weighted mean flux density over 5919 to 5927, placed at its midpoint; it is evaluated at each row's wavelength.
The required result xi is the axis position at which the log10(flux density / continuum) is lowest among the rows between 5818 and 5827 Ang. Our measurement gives 5826.36 Ang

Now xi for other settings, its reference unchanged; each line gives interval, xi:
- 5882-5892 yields 5889.76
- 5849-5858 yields 5857.30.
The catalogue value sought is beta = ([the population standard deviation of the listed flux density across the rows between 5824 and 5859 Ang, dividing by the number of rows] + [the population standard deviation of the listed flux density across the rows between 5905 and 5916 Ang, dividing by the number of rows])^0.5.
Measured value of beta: 0.56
